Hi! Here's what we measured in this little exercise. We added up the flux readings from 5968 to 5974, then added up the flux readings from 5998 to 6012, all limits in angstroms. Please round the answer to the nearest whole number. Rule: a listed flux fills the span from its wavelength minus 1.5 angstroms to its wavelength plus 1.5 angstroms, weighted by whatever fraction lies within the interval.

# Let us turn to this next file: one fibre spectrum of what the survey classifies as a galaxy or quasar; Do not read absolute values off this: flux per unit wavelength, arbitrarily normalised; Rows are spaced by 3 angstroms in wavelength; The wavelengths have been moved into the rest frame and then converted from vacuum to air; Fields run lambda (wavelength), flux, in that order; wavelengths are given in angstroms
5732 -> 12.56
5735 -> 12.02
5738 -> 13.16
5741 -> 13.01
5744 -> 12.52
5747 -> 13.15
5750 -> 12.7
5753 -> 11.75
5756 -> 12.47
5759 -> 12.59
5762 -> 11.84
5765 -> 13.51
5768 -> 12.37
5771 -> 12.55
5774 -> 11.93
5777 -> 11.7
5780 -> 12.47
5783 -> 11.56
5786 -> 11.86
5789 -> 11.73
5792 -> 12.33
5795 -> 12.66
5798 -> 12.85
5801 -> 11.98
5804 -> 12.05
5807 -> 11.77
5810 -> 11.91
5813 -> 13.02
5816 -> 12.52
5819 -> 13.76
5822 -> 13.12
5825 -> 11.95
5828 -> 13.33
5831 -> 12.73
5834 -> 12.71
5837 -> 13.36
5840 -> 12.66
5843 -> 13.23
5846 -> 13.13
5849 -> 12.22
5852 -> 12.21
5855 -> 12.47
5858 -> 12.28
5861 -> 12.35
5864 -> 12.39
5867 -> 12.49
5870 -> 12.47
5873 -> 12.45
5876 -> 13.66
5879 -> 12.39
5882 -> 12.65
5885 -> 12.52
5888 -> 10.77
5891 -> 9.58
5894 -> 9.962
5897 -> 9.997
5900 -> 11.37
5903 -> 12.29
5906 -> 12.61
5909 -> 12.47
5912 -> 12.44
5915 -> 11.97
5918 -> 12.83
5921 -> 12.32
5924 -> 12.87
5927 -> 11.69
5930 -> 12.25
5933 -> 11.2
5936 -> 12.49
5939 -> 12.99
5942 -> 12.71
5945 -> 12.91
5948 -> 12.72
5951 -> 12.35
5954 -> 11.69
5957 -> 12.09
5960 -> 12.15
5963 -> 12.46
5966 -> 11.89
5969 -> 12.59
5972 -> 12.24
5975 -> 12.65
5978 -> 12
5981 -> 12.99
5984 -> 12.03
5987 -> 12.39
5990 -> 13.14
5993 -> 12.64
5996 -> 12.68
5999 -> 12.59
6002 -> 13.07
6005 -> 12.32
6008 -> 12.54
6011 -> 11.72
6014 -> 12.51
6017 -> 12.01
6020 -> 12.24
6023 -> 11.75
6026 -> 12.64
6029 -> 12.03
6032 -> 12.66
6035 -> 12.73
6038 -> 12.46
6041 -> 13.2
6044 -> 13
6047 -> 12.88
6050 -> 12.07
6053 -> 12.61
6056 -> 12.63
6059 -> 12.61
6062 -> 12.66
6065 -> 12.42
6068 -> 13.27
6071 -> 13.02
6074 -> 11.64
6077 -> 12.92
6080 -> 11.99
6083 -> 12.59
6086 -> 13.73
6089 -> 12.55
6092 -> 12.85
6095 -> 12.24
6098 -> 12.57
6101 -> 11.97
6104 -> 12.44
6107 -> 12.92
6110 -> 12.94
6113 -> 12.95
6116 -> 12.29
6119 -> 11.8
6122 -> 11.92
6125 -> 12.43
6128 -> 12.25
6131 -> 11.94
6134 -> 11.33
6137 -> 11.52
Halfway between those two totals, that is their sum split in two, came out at 44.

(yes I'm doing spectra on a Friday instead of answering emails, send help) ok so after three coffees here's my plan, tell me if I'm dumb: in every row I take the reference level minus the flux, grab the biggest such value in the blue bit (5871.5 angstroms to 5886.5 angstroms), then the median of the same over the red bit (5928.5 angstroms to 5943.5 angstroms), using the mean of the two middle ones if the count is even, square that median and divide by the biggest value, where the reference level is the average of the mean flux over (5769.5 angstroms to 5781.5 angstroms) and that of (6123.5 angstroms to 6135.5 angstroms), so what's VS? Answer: -1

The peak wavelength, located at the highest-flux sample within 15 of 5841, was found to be 5837 angstroms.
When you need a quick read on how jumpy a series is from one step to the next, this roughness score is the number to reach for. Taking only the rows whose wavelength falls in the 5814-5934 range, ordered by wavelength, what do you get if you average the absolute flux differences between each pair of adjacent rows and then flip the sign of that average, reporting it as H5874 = -0.587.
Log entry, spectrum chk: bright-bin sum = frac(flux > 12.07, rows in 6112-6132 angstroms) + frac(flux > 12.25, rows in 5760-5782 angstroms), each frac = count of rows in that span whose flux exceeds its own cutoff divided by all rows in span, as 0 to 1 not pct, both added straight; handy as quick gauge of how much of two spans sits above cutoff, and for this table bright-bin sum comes 1.1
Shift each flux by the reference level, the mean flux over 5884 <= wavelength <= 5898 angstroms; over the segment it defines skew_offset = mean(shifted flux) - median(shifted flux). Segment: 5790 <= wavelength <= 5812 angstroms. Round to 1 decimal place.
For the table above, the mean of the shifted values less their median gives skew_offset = 0.2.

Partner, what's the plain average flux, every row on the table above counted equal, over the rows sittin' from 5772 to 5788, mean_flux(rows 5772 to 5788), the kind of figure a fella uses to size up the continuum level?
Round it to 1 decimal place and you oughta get 11.9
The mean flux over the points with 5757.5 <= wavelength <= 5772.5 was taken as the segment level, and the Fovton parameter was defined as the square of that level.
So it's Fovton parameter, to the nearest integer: 158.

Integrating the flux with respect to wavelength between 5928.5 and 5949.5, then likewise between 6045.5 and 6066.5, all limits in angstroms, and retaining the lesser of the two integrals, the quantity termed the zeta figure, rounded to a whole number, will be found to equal 262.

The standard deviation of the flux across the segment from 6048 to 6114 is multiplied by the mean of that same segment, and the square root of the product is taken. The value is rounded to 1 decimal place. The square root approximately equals 2.4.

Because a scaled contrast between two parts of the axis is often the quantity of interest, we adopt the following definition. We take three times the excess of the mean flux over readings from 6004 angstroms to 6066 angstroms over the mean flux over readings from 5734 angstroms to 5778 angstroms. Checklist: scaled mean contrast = -0.1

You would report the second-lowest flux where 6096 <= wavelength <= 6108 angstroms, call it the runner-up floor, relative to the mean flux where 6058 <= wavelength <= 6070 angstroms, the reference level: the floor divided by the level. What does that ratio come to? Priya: 0.98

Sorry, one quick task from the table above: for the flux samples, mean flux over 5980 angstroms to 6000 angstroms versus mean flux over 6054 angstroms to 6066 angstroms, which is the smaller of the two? 12.6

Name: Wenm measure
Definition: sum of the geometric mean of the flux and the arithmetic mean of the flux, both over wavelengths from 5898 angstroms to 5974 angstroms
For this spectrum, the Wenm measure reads 24.6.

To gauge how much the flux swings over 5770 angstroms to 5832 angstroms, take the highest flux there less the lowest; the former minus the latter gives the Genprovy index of 2.2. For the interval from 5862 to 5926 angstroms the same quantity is 4.1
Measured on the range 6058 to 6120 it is 2.1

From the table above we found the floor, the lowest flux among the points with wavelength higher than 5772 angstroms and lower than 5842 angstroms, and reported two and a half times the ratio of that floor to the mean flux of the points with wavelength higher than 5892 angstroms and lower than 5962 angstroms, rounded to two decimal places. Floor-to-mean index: 2.39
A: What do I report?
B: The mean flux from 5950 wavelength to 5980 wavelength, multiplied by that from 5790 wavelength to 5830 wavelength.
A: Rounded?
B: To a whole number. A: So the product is 153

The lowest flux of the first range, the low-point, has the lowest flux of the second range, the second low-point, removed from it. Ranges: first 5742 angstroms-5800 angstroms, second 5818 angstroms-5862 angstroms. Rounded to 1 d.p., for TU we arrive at -0.4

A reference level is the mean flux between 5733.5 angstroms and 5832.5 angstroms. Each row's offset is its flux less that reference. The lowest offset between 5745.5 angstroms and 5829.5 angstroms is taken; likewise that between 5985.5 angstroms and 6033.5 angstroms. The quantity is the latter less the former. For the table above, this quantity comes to 0.2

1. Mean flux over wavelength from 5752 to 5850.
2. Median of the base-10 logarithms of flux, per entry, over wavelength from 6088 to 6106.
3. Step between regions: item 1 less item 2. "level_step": 11.4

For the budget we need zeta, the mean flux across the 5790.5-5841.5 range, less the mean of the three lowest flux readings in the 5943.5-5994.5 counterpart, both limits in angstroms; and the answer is 0.77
